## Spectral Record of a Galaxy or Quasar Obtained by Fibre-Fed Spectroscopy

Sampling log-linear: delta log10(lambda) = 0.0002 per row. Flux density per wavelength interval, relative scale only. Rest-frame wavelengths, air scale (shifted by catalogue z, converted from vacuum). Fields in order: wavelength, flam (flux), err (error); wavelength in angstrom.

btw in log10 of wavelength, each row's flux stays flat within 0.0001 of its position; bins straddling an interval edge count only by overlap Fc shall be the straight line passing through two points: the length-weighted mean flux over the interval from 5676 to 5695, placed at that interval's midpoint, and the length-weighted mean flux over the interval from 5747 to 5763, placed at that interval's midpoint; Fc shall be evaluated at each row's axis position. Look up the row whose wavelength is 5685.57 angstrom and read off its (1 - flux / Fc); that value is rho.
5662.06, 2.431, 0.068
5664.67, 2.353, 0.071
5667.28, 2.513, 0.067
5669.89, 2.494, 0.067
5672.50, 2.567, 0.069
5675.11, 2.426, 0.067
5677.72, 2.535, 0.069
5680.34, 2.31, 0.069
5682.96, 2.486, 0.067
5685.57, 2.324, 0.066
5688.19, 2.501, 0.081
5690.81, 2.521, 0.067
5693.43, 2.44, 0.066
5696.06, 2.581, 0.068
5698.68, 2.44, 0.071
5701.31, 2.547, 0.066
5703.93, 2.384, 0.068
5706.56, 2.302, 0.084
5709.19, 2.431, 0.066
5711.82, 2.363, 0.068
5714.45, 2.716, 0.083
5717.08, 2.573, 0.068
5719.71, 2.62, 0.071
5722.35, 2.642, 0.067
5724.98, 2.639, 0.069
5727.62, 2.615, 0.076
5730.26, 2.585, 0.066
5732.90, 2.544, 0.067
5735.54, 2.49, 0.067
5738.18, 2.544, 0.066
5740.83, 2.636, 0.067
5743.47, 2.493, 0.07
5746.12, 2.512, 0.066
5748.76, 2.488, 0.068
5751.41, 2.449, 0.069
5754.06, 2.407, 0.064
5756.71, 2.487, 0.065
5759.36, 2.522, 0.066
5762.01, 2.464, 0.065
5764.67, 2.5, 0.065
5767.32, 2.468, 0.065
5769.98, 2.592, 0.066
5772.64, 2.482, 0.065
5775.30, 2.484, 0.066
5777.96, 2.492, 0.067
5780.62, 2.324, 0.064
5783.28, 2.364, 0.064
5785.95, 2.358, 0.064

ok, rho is 0.050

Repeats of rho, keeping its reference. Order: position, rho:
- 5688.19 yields -0.022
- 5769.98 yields -0.046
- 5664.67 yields 0.035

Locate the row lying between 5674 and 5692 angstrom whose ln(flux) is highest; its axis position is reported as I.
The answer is 5677.72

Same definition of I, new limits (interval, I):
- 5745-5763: 5759.36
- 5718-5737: 5722.35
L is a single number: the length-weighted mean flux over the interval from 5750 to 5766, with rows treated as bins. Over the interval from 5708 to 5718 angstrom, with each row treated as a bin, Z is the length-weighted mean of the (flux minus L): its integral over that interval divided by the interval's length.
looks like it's 0.048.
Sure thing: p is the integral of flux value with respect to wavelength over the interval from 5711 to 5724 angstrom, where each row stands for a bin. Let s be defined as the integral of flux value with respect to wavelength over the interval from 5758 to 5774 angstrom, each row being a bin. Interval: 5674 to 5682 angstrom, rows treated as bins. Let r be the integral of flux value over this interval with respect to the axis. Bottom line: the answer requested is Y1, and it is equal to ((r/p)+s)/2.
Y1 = 20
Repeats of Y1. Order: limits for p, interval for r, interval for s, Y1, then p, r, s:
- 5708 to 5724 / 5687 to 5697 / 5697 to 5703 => 8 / 41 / 25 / 15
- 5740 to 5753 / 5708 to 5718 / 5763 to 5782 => 24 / 33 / 25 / 47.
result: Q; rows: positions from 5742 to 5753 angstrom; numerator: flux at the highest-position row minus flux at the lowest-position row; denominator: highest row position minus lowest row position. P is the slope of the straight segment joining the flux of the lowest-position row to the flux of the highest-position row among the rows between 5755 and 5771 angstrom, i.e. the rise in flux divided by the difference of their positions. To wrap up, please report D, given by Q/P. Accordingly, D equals -0.7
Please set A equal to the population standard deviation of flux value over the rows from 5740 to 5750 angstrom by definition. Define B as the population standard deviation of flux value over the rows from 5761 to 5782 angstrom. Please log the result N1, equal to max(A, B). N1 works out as 0.07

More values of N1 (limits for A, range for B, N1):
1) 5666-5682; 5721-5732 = 0.09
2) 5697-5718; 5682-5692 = 0.13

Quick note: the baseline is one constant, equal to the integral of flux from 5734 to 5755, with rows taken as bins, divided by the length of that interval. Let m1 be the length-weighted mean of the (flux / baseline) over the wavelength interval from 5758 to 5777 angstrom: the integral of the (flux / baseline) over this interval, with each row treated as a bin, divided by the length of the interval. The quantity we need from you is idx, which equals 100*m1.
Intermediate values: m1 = 1.00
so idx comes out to 100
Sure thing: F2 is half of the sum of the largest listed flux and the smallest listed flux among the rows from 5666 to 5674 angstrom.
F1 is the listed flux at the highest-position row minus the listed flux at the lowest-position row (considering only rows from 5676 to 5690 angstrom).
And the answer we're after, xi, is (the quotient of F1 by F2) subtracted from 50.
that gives 50.0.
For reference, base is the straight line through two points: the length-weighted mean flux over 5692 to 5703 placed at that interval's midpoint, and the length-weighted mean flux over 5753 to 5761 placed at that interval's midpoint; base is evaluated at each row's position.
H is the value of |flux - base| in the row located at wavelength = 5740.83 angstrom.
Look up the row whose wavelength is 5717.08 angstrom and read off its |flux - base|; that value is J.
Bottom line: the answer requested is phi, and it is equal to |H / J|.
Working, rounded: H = 0.15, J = 0.08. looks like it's 1.9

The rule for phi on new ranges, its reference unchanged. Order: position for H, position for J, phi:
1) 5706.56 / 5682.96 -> 11.1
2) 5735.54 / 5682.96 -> 0.4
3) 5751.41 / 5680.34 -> 0.1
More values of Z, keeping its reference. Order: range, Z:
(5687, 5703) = 0.030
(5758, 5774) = 0.033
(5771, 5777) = 0.017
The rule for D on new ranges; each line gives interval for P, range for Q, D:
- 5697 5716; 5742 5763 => -0.1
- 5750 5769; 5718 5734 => -4.8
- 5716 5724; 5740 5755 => -1.3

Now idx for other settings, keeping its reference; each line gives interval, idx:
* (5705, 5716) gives 98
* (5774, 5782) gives 97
